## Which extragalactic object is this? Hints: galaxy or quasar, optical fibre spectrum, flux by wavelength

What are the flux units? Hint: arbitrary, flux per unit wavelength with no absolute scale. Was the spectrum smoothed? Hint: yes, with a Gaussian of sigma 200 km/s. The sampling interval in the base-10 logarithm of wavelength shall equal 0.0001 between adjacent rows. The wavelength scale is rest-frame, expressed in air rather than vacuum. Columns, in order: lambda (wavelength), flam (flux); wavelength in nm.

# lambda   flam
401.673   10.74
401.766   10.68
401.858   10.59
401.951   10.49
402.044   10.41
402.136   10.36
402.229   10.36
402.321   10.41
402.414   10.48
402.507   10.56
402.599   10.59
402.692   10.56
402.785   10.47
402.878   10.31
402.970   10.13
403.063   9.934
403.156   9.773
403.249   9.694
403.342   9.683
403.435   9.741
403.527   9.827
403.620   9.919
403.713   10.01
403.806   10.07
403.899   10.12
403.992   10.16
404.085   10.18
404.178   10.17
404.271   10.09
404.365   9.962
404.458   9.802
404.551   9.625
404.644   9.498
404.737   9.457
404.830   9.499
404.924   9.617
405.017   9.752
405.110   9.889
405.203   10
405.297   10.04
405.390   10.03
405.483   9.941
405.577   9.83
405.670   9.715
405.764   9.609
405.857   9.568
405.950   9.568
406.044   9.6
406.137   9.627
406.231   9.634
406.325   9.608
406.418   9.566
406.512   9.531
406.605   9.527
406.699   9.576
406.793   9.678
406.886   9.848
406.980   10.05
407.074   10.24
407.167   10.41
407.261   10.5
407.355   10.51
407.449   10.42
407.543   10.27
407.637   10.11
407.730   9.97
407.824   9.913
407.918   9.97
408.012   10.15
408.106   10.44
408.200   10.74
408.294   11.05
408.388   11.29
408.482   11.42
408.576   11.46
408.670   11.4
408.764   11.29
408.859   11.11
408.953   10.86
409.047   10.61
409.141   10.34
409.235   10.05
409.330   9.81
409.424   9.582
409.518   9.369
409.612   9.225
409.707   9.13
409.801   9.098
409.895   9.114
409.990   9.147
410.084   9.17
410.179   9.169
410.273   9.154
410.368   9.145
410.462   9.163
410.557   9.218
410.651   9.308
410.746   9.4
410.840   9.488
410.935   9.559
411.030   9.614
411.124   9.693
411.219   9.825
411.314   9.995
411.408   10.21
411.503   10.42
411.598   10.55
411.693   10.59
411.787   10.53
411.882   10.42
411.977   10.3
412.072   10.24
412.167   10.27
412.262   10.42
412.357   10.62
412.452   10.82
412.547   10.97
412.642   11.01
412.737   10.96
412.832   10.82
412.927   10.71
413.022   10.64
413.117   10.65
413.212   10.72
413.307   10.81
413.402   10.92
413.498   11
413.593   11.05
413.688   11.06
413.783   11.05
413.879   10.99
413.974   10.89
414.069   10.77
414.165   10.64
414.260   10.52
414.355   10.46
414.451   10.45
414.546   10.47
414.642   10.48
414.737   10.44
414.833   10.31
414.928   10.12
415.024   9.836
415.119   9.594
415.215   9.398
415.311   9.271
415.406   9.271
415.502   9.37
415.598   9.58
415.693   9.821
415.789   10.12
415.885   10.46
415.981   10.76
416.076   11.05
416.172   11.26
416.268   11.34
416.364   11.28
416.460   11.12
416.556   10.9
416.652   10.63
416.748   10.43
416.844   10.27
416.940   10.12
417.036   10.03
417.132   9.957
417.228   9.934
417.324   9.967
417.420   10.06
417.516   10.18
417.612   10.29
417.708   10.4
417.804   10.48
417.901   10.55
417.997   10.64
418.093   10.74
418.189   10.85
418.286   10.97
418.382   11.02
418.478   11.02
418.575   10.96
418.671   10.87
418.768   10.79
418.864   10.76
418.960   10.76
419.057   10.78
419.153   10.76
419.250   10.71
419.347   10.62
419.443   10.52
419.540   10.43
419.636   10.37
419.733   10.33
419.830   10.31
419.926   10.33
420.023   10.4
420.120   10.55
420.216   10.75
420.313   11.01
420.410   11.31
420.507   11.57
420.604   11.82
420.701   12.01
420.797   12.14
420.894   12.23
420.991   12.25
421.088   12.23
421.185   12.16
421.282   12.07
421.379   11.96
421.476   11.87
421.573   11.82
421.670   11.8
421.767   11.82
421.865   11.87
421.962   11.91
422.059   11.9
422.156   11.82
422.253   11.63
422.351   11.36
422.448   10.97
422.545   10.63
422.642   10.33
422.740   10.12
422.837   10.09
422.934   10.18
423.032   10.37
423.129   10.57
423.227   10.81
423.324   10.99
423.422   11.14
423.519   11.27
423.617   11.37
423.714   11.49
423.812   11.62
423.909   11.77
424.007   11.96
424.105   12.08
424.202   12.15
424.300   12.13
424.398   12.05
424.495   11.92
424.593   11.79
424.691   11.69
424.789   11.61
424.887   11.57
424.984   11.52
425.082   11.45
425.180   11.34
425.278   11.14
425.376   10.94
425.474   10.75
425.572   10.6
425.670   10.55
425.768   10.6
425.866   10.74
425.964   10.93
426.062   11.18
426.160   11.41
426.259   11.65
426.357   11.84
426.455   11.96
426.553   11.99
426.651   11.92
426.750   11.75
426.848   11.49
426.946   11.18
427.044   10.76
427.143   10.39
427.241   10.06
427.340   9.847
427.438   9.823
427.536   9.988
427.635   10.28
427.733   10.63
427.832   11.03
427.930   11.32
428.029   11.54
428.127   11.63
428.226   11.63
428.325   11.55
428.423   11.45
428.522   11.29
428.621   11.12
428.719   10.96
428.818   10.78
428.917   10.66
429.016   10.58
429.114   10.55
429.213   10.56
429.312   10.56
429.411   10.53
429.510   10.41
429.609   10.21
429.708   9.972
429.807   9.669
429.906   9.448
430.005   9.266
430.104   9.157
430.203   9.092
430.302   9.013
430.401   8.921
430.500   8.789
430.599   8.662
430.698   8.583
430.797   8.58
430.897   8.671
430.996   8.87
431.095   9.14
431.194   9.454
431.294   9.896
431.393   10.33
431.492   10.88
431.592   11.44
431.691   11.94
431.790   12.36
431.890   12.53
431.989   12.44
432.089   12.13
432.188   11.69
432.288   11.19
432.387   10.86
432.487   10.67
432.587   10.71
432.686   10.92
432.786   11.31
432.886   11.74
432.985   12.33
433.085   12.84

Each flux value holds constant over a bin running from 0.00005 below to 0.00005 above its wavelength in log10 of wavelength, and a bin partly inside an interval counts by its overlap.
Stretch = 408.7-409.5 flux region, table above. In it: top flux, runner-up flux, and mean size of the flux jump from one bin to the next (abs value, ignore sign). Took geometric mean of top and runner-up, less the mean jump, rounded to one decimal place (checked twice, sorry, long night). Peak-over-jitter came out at 11.0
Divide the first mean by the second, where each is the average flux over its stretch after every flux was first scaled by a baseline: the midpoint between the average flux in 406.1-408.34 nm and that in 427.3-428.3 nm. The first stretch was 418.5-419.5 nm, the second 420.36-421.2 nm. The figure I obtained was 0.90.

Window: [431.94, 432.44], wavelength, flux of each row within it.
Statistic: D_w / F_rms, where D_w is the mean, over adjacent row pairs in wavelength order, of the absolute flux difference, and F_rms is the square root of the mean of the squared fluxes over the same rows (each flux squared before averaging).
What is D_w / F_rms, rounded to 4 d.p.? 0.0338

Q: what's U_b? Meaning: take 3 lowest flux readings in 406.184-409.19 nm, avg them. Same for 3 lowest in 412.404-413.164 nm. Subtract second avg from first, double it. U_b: -2.25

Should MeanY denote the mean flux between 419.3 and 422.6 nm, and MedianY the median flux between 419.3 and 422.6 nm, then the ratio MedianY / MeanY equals 1.03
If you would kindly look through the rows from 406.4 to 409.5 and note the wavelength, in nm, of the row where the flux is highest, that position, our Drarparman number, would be 408.576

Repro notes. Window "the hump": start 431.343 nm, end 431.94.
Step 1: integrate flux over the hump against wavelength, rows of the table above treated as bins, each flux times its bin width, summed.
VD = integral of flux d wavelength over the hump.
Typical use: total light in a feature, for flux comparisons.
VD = 6.9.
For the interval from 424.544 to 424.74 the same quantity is 2.3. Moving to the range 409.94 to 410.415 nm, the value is 4.3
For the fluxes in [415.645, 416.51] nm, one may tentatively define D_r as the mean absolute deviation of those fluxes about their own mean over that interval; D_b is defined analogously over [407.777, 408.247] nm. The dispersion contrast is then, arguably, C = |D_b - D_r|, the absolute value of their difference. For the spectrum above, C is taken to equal 0.18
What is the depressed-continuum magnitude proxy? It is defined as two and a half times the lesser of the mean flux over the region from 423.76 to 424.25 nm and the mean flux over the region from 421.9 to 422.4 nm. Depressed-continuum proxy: 29.3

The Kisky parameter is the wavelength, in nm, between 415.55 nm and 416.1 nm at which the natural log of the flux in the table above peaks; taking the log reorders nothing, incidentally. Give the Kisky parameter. 416.076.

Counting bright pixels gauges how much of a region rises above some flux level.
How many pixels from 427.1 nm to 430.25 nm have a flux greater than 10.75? 11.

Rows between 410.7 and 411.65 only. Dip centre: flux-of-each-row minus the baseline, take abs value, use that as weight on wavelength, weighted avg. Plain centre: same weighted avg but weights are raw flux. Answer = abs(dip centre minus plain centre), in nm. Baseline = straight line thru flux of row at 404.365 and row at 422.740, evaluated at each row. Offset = 0.07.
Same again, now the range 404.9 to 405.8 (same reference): 0.02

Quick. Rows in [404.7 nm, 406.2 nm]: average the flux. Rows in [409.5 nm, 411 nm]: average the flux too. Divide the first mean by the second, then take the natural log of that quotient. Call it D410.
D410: 0.052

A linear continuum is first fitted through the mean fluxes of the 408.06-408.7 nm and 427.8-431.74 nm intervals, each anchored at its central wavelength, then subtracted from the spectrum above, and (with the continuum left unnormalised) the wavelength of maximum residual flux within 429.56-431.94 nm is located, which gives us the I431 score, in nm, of 431.890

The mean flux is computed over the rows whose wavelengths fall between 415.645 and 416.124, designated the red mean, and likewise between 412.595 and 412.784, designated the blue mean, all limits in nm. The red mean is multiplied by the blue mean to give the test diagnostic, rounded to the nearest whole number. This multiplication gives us 115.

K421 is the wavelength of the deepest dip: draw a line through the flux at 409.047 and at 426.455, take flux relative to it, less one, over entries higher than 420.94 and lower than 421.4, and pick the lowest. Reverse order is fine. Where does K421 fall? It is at 421.379 nm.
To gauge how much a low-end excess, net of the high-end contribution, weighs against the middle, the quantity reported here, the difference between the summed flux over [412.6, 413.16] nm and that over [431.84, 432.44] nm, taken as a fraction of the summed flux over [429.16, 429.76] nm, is -0.10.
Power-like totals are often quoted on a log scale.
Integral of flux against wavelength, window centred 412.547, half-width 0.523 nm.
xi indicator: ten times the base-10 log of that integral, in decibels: 10.5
